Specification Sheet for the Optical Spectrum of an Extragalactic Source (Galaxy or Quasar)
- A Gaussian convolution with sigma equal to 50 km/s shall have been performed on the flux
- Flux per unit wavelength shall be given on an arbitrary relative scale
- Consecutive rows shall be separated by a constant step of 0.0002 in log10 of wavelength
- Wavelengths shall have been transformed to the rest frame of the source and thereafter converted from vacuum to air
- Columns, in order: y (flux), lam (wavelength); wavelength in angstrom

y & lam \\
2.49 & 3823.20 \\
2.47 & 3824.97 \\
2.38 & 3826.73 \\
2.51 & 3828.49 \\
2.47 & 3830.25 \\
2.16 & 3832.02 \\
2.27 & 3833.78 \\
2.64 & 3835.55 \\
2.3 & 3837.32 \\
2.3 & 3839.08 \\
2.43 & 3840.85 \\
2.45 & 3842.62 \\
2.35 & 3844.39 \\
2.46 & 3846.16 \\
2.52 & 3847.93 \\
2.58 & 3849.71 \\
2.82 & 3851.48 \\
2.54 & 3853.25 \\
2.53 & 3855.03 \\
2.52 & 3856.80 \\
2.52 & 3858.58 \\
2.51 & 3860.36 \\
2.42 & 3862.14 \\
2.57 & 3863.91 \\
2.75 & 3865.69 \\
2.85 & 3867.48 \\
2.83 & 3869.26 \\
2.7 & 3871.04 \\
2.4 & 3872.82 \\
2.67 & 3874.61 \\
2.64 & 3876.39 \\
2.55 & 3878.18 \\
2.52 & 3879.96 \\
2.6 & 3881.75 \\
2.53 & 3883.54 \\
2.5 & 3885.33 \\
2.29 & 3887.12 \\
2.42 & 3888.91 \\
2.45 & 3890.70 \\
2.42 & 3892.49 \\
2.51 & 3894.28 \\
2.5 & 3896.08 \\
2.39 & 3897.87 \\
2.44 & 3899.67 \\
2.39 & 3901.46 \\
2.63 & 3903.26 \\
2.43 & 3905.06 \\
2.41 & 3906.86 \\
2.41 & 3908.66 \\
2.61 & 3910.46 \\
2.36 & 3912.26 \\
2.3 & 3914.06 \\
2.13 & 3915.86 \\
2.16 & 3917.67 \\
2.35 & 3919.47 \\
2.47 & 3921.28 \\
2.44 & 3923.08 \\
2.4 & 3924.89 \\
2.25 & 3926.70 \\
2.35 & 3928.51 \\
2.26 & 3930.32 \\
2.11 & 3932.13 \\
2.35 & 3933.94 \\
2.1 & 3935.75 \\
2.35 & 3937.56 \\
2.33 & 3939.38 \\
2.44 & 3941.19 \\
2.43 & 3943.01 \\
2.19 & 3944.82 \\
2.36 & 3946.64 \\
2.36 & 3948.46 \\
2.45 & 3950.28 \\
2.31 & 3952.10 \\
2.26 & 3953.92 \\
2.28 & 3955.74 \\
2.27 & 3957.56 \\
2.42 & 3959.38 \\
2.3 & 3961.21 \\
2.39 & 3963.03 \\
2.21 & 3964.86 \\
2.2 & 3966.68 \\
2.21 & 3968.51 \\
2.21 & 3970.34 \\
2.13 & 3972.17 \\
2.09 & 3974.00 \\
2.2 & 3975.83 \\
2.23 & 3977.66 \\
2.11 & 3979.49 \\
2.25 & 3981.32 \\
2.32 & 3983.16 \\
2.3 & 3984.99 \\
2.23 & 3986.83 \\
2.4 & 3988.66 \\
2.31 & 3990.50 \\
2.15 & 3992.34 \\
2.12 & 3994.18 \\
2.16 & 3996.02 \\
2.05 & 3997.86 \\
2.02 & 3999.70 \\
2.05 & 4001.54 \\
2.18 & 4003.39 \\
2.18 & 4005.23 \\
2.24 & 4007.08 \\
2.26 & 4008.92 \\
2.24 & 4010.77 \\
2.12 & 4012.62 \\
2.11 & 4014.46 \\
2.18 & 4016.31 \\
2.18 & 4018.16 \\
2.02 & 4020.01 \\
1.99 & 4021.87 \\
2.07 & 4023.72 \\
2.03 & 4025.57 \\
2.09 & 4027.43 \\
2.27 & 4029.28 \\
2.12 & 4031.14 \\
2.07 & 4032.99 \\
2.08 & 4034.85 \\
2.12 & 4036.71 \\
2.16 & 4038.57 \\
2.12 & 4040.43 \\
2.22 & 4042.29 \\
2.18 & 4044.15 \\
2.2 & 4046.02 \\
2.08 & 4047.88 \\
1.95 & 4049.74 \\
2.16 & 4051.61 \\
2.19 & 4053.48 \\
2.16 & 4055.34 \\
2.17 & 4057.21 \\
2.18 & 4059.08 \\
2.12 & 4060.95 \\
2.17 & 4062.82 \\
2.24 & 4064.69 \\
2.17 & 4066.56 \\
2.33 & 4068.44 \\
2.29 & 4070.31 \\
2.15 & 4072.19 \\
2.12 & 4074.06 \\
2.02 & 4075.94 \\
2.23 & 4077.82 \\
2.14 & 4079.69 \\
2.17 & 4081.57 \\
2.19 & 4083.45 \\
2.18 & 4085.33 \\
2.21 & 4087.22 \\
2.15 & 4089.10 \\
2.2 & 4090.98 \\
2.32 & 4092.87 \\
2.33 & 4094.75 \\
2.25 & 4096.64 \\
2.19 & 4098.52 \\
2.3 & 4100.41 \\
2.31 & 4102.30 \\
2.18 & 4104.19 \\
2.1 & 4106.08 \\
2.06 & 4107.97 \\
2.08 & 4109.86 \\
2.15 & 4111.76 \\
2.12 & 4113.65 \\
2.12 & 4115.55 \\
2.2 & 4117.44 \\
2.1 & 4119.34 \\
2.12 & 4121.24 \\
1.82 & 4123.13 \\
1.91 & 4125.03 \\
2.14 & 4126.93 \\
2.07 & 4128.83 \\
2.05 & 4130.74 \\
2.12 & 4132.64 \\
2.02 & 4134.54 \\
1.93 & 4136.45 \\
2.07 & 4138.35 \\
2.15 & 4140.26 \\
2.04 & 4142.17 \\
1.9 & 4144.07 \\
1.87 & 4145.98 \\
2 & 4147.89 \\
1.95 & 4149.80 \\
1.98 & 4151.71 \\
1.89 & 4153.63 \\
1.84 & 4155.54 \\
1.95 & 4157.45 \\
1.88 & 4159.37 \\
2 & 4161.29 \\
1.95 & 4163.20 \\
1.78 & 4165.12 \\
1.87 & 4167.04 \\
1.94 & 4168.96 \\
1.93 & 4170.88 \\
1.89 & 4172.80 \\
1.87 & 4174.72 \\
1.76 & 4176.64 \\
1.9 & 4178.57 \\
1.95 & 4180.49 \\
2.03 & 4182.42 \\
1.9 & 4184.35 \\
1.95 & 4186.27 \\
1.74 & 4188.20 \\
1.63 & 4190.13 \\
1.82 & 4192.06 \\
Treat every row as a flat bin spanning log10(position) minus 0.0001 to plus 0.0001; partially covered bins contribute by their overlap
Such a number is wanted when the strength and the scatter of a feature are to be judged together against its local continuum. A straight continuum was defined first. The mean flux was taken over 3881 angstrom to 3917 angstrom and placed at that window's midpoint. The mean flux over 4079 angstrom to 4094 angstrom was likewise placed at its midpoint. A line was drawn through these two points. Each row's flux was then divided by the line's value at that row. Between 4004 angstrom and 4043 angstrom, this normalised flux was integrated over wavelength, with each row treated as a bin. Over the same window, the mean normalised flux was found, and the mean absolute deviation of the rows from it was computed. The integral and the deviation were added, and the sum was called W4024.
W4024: 36.6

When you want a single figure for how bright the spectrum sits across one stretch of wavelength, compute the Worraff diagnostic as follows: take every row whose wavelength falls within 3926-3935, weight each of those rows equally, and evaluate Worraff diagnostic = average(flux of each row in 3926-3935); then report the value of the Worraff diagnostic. 2.26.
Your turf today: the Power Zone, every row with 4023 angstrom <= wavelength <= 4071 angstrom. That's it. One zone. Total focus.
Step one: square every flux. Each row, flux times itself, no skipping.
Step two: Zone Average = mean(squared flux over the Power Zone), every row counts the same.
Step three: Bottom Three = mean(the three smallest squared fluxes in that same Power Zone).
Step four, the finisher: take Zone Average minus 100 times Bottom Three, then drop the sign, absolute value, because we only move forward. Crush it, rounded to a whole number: 402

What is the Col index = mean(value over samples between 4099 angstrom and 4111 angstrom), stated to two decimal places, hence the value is 2.17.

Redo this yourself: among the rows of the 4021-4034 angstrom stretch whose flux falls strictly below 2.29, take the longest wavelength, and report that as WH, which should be 4032.99 angstrom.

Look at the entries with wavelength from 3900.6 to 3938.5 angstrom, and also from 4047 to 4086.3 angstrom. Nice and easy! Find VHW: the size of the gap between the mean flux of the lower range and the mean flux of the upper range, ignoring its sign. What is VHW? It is 0.18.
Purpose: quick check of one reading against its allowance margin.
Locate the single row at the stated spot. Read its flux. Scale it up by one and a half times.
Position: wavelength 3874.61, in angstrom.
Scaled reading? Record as 4.0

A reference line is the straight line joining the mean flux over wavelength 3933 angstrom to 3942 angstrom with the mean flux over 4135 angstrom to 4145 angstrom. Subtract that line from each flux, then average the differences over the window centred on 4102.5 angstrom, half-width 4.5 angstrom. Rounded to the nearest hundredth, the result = 0.14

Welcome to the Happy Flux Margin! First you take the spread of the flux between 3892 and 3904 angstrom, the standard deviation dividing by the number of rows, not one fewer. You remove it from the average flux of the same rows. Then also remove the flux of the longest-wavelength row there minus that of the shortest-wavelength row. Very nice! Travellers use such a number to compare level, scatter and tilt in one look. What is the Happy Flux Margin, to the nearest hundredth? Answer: 2.18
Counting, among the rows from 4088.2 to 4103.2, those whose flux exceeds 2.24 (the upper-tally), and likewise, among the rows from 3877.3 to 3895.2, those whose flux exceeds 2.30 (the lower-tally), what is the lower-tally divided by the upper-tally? 1.80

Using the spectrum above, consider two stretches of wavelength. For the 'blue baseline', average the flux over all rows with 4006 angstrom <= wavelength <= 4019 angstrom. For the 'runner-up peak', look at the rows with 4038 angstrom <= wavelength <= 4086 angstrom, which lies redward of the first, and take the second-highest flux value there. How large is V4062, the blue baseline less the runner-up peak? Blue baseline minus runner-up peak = -0.10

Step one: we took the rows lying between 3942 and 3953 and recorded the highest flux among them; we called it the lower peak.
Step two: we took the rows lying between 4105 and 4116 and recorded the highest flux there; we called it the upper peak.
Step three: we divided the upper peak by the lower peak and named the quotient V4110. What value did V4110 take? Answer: 0.88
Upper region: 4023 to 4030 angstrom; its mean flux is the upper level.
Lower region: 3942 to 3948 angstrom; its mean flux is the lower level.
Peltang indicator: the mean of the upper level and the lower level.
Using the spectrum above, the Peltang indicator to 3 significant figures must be 2.22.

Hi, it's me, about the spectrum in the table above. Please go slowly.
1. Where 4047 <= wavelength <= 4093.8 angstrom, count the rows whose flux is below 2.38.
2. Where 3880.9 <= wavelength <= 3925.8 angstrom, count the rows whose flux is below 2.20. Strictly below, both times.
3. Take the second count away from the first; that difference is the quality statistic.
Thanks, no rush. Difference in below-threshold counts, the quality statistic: 23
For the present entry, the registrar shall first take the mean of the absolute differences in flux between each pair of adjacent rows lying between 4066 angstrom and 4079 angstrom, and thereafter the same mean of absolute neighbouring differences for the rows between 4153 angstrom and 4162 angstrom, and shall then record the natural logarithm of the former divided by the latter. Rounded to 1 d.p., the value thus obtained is 0.3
